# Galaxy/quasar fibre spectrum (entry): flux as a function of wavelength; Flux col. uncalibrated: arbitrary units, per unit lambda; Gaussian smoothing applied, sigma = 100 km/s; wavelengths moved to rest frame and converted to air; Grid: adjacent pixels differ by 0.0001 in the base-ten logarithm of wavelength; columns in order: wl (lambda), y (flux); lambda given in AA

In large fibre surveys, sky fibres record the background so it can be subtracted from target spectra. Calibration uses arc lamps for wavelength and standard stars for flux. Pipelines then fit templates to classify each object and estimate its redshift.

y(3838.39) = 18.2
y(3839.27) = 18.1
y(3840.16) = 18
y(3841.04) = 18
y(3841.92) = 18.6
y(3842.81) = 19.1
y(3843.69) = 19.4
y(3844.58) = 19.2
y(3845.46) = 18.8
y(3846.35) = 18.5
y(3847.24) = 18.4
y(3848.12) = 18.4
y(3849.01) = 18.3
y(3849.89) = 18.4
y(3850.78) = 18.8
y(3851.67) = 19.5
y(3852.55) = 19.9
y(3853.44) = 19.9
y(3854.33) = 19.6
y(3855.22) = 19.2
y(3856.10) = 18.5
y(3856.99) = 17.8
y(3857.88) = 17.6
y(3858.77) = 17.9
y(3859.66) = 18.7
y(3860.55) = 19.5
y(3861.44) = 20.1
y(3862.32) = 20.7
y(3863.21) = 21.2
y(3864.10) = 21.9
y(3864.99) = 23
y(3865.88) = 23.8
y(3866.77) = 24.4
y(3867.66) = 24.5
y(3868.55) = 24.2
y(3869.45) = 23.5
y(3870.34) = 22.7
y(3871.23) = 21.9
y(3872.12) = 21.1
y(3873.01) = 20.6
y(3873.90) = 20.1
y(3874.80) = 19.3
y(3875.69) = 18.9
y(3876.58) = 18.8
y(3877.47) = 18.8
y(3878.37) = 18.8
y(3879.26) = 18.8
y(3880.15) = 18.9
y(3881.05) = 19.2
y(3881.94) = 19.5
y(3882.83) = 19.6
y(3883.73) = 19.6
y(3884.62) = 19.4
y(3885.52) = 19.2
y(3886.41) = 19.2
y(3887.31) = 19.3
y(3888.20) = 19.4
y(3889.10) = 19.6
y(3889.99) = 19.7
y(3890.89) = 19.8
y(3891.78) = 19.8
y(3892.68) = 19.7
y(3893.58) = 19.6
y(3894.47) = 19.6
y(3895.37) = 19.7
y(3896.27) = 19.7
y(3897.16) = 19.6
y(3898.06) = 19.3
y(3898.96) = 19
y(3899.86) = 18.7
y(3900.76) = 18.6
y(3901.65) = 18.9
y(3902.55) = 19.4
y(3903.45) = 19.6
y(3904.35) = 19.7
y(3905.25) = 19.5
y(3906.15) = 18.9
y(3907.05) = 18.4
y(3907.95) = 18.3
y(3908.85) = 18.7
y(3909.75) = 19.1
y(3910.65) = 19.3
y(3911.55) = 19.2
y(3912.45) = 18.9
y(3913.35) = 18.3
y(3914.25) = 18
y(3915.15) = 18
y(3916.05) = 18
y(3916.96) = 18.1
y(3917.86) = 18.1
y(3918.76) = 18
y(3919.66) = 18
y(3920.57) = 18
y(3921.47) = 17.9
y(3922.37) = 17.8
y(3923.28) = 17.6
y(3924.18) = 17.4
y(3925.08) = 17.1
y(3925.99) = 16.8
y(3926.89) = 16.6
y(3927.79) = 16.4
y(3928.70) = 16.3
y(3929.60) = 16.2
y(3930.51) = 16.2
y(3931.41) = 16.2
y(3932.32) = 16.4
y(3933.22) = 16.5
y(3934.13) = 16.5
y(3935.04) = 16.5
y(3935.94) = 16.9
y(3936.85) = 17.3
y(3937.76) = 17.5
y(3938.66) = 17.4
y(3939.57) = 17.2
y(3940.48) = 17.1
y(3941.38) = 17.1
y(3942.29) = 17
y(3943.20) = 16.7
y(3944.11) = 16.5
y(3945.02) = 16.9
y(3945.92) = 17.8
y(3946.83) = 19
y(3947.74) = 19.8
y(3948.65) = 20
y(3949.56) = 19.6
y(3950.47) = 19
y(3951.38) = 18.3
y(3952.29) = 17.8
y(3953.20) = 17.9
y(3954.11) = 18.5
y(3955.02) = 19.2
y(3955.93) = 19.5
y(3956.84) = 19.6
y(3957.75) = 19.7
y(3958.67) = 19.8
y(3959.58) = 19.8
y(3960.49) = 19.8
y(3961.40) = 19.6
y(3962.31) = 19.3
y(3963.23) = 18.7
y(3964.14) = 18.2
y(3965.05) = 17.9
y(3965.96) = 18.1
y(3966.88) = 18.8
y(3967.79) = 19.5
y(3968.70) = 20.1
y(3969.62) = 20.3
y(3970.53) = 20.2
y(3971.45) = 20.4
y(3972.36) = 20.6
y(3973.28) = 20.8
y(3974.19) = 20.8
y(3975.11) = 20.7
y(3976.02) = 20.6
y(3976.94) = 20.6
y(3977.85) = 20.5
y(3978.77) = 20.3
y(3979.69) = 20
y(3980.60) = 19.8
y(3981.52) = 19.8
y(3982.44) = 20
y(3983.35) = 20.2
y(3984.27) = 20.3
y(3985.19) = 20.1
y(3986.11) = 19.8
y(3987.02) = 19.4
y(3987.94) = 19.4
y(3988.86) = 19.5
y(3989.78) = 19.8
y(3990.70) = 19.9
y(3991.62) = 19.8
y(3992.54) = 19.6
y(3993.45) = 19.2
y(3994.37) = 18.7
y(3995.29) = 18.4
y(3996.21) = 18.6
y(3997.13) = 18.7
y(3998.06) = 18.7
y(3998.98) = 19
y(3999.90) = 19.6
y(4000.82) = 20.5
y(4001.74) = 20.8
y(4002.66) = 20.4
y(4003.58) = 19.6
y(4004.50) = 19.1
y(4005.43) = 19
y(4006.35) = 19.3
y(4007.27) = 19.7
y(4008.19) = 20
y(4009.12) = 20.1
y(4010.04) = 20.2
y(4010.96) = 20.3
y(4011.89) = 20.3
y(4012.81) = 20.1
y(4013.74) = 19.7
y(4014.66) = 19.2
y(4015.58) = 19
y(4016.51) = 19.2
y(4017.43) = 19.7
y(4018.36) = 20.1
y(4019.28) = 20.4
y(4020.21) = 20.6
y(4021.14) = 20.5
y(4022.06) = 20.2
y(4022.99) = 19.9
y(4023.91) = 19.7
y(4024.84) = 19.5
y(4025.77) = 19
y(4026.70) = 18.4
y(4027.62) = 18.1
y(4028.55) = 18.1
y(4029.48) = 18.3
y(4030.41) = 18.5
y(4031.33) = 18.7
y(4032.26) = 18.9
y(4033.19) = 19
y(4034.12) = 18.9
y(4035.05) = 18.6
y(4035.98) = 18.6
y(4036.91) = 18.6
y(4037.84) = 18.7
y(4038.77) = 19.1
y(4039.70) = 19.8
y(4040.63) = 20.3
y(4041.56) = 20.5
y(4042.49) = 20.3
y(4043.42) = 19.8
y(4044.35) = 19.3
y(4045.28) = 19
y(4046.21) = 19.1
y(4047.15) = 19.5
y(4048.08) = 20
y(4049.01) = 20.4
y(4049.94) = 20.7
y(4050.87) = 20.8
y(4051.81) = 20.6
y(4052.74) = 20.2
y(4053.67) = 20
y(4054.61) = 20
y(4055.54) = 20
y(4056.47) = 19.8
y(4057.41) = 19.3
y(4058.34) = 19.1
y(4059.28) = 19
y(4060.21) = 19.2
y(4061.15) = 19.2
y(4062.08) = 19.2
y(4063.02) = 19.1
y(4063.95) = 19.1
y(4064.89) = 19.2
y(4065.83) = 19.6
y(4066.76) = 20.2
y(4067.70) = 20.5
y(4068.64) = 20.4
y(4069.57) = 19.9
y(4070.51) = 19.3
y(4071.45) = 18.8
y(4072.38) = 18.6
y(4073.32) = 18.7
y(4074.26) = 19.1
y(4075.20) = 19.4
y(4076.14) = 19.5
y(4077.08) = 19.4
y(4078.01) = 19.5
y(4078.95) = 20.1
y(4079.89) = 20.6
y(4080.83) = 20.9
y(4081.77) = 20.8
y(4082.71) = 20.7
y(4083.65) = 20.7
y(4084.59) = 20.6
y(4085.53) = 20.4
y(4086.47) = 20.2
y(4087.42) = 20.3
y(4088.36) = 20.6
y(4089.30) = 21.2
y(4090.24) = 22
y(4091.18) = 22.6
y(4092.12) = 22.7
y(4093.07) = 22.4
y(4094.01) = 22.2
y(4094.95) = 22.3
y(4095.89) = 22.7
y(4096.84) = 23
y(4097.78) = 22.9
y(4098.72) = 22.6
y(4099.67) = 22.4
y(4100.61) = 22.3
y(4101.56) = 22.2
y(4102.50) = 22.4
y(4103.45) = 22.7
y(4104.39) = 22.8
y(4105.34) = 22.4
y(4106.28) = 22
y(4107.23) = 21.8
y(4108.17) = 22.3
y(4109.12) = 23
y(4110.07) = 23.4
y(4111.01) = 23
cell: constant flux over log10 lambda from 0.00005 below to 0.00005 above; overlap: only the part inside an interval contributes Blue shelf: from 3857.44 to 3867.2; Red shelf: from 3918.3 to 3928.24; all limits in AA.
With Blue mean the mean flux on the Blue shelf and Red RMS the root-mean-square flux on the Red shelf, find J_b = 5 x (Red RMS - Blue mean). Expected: -17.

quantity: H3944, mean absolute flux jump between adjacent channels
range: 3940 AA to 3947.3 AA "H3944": 0.44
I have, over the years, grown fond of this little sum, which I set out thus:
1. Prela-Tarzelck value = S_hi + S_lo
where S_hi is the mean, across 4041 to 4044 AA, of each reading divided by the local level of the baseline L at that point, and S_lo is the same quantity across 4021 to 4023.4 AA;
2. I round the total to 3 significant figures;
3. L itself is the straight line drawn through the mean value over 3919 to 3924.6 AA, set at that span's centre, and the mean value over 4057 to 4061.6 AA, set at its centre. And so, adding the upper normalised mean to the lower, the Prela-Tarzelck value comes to 2.14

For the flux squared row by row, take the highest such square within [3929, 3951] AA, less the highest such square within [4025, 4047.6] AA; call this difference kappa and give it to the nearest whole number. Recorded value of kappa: -20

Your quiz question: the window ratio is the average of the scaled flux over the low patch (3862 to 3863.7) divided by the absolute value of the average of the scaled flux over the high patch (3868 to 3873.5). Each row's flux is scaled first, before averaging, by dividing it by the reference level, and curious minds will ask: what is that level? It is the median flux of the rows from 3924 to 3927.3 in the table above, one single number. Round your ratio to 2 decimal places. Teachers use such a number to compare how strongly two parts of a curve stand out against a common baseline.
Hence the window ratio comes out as 0.94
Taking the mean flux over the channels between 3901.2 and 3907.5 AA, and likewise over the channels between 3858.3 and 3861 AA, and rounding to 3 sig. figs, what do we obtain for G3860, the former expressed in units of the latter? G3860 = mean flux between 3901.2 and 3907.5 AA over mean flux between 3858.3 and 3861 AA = 1.03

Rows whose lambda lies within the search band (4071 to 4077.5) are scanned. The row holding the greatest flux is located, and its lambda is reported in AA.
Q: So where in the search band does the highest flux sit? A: 4076.14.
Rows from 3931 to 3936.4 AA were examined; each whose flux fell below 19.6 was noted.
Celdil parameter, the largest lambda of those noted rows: 3935.94 AA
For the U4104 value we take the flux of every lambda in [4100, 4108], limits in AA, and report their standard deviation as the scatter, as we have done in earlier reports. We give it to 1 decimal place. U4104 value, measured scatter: 0.3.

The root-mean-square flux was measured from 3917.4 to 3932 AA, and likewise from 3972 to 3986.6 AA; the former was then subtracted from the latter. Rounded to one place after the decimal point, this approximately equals 3.1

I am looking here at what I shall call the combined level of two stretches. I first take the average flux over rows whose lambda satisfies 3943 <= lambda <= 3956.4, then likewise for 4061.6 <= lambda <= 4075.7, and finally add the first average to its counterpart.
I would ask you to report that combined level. 38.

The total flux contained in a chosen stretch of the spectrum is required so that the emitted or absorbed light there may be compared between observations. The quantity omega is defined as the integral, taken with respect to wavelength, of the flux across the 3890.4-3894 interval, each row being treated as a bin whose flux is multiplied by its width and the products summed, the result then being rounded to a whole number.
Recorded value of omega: 71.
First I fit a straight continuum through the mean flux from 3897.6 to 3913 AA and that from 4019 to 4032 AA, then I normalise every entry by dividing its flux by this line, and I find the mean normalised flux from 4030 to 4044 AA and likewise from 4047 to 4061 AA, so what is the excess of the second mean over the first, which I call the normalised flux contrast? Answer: 0.03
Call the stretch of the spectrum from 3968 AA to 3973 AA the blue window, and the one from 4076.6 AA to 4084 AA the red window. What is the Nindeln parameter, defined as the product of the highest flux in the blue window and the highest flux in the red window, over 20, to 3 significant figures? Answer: 21.5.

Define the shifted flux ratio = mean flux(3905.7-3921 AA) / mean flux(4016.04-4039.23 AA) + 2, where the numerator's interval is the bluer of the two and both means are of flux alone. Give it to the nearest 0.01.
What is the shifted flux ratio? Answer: 2.96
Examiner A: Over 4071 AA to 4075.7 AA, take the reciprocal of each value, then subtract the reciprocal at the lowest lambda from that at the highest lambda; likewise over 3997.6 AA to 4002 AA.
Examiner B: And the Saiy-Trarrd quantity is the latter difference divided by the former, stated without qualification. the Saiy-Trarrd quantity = 3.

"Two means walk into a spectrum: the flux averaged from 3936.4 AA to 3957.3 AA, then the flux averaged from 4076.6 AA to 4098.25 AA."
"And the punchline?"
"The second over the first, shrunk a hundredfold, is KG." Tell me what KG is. 0.0117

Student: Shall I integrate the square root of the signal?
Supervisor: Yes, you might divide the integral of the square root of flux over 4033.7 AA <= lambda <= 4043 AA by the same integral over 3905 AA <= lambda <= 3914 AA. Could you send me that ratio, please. 1.05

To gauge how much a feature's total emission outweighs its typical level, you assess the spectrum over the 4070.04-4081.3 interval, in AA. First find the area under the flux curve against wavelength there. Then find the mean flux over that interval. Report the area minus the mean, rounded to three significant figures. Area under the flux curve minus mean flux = 200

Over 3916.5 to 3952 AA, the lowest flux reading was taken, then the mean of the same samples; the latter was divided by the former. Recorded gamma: 1.076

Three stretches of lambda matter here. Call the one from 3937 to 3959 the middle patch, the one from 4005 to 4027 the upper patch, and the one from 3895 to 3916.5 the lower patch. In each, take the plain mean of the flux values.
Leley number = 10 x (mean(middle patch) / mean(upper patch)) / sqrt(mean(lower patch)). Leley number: 2.1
